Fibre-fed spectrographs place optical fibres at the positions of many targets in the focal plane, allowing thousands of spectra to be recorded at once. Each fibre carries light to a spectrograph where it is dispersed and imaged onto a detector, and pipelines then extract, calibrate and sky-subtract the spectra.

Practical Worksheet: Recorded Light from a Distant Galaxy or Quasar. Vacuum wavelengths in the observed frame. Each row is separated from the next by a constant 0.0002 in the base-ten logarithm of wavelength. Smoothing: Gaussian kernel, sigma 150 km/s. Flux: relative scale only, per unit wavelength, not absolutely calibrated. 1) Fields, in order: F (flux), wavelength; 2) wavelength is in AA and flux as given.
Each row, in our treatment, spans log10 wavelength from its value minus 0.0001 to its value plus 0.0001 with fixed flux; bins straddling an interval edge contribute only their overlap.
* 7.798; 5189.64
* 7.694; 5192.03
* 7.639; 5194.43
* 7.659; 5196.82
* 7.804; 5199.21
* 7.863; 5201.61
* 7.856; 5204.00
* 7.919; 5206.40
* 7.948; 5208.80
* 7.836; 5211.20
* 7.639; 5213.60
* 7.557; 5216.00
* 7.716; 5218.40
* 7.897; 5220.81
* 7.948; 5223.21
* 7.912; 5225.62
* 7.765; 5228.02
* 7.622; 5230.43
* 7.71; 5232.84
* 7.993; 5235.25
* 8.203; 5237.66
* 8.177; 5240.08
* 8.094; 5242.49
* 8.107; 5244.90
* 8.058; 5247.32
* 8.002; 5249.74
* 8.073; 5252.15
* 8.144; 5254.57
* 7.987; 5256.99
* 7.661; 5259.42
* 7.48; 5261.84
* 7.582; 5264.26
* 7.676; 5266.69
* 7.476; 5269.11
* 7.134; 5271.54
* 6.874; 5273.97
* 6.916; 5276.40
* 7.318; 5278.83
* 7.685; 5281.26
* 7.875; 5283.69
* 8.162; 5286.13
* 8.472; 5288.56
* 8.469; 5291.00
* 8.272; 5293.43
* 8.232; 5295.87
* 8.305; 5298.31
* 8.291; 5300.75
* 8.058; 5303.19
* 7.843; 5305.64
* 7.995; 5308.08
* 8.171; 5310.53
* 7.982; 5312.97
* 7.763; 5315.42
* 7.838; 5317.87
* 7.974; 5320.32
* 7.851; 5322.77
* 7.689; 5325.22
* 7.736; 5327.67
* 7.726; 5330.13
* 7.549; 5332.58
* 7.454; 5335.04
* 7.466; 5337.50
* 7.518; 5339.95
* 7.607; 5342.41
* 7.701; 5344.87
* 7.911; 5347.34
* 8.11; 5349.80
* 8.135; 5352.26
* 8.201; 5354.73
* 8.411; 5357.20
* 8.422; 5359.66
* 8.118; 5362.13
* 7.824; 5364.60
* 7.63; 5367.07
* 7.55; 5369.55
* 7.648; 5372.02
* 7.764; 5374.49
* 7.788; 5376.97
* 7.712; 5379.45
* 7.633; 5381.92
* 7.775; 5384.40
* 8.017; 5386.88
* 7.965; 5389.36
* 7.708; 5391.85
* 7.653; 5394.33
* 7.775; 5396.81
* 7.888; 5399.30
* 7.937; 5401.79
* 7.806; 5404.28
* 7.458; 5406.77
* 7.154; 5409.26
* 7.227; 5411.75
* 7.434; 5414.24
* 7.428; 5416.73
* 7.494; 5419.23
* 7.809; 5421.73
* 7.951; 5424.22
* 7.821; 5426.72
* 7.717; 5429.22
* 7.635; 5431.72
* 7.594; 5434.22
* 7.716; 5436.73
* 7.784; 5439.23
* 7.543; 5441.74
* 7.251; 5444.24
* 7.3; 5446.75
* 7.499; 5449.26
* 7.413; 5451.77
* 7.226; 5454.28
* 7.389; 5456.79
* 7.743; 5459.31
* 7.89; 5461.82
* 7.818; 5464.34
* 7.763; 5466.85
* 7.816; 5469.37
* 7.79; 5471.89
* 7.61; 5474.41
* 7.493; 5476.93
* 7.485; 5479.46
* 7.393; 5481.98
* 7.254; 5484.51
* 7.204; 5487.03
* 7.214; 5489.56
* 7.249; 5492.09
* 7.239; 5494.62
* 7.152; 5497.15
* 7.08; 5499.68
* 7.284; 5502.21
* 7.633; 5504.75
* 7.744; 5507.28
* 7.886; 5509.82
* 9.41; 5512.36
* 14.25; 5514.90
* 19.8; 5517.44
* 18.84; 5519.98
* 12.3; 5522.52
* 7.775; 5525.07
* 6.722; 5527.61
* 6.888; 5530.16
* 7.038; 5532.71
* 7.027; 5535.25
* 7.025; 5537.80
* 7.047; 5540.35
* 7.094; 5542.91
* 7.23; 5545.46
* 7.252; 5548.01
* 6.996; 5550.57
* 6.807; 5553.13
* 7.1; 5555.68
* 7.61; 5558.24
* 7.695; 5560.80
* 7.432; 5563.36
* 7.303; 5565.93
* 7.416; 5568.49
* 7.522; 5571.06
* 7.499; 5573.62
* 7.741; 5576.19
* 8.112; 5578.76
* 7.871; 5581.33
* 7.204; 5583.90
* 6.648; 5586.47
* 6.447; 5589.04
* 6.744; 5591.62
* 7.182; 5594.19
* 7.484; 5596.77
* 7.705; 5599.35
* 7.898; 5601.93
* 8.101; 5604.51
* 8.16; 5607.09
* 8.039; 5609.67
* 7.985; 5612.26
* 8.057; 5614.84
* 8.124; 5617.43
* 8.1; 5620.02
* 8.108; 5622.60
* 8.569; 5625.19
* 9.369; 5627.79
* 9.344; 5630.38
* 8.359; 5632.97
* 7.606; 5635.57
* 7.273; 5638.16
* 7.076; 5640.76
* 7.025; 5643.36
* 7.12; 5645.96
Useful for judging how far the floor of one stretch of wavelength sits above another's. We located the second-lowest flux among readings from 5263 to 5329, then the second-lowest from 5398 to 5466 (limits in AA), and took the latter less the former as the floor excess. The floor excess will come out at 0.3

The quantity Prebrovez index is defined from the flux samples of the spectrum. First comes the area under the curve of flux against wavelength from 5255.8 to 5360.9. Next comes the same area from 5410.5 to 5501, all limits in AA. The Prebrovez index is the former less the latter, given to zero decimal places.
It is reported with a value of 144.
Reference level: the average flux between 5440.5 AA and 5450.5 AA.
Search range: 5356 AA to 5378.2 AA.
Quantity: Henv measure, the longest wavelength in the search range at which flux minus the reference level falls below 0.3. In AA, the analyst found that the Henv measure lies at 5372.02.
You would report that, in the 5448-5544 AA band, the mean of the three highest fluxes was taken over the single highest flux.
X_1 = 0.890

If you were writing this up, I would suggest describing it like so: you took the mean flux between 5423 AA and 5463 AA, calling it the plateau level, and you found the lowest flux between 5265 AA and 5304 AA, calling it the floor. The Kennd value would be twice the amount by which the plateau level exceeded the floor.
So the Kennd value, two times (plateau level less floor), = 1.4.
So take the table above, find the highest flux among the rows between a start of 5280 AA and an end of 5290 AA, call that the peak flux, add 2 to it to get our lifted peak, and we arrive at 10.47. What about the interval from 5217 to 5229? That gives 9.95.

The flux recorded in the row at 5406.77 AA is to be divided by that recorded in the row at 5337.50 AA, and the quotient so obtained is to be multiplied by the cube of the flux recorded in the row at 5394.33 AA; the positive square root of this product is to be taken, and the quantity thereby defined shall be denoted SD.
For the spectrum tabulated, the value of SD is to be 21.2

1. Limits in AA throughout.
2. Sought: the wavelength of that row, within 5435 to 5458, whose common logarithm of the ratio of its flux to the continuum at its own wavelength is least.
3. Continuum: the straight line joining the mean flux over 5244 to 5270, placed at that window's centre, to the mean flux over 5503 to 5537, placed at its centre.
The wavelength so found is 5454.28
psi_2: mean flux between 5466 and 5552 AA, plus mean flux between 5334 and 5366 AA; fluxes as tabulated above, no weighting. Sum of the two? 16.4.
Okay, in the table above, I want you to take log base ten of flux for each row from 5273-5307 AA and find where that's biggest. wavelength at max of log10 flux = 5288.56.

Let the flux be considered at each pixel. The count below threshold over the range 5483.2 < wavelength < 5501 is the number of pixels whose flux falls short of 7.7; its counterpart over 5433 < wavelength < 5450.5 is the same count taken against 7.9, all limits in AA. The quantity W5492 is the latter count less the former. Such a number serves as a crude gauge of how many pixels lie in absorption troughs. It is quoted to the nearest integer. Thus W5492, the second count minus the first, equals 0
